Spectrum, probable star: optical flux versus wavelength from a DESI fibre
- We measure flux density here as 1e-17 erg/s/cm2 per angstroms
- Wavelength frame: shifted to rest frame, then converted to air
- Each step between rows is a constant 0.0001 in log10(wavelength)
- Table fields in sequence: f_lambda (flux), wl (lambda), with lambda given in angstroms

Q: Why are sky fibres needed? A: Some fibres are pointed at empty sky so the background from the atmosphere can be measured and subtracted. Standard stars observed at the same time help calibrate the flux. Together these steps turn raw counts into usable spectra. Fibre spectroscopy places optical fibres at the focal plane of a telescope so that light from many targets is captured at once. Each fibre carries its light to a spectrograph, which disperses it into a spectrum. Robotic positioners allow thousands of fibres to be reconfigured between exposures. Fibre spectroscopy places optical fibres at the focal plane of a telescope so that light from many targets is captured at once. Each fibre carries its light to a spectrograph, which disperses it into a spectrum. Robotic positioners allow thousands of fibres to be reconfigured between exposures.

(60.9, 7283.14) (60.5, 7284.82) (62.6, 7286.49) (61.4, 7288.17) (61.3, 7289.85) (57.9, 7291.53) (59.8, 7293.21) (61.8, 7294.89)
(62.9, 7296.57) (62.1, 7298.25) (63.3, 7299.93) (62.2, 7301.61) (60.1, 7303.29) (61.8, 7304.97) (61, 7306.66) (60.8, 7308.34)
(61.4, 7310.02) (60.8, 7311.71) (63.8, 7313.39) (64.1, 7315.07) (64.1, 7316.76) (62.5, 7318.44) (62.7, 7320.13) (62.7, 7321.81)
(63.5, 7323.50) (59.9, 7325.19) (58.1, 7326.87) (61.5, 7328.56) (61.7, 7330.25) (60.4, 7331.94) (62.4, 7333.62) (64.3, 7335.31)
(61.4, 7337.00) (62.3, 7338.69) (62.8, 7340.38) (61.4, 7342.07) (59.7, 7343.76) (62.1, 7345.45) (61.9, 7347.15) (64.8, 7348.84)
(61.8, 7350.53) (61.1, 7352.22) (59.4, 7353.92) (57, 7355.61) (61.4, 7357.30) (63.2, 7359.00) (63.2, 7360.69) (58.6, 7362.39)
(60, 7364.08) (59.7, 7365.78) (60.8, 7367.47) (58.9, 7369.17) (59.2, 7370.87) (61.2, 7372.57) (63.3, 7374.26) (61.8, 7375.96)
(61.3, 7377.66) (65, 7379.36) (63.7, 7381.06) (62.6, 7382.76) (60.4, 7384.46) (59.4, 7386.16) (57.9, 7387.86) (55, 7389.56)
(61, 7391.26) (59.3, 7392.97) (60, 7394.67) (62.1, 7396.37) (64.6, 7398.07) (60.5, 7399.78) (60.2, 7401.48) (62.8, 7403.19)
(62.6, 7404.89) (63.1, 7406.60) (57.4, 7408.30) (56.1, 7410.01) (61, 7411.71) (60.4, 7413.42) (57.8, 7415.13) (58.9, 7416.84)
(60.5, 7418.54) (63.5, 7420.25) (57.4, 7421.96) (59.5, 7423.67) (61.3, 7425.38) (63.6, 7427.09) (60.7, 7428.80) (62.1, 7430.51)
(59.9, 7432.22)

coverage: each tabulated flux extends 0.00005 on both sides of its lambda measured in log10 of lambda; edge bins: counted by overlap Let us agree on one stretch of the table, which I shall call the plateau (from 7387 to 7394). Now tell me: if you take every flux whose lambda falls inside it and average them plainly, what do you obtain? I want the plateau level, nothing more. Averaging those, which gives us 58.3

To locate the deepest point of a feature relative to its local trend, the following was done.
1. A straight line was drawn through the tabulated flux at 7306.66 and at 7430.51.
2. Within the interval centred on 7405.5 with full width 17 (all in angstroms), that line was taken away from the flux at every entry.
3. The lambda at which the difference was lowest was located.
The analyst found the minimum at 7410.01 angstroms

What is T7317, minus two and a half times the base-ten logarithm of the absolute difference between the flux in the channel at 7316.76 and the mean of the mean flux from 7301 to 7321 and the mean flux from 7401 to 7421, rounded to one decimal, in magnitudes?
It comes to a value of -1.1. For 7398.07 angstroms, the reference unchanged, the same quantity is -1.3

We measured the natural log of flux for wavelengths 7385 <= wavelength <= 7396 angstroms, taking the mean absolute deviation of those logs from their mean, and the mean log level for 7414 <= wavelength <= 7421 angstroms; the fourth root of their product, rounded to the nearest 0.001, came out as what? 0.575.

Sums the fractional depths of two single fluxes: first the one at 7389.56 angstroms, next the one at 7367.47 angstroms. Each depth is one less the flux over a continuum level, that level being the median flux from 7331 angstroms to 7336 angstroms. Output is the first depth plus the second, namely 0.144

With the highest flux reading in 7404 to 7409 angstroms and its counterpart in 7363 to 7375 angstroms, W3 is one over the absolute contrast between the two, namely 5.0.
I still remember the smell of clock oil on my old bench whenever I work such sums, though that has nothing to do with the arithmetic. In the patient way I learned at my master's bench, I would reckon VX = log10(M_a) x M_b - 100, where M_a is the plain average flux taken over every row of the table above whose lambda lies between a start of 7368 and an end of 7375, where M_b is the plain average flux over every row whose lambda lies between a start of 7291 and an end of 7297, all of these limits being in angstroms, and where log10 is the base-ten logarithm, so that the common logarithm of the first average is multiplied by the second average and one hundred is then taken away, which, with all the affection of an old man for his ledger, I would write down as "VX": 8.0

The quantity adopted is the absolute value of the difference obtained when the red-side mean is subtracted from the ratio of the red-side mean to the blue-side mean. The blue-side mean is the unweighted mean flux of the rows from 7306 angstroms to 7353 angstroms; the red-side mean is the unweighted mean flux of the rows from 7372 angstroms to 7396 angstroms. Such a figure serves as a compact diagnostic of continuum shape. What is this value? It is 59.9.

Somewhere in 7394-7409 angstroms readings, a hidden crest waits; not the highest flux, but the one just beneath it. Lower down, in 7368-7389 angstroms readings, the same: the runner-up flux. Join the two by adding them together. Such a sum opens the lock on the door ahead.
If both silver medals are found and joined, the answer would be 126.8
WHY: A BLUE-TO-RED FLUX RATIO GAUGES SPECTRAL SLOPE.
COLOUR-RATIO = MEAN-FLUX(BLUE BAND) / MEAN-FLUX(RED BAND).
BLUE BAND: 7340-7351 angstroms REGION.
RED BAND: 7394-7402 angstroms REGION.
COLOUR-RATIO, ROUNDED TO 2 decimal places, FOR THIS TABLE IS 1.01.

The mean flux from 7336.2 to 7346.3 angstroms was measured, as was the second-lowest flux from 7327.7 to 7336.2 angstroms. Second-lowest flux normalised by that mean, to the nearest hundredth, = 1.00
